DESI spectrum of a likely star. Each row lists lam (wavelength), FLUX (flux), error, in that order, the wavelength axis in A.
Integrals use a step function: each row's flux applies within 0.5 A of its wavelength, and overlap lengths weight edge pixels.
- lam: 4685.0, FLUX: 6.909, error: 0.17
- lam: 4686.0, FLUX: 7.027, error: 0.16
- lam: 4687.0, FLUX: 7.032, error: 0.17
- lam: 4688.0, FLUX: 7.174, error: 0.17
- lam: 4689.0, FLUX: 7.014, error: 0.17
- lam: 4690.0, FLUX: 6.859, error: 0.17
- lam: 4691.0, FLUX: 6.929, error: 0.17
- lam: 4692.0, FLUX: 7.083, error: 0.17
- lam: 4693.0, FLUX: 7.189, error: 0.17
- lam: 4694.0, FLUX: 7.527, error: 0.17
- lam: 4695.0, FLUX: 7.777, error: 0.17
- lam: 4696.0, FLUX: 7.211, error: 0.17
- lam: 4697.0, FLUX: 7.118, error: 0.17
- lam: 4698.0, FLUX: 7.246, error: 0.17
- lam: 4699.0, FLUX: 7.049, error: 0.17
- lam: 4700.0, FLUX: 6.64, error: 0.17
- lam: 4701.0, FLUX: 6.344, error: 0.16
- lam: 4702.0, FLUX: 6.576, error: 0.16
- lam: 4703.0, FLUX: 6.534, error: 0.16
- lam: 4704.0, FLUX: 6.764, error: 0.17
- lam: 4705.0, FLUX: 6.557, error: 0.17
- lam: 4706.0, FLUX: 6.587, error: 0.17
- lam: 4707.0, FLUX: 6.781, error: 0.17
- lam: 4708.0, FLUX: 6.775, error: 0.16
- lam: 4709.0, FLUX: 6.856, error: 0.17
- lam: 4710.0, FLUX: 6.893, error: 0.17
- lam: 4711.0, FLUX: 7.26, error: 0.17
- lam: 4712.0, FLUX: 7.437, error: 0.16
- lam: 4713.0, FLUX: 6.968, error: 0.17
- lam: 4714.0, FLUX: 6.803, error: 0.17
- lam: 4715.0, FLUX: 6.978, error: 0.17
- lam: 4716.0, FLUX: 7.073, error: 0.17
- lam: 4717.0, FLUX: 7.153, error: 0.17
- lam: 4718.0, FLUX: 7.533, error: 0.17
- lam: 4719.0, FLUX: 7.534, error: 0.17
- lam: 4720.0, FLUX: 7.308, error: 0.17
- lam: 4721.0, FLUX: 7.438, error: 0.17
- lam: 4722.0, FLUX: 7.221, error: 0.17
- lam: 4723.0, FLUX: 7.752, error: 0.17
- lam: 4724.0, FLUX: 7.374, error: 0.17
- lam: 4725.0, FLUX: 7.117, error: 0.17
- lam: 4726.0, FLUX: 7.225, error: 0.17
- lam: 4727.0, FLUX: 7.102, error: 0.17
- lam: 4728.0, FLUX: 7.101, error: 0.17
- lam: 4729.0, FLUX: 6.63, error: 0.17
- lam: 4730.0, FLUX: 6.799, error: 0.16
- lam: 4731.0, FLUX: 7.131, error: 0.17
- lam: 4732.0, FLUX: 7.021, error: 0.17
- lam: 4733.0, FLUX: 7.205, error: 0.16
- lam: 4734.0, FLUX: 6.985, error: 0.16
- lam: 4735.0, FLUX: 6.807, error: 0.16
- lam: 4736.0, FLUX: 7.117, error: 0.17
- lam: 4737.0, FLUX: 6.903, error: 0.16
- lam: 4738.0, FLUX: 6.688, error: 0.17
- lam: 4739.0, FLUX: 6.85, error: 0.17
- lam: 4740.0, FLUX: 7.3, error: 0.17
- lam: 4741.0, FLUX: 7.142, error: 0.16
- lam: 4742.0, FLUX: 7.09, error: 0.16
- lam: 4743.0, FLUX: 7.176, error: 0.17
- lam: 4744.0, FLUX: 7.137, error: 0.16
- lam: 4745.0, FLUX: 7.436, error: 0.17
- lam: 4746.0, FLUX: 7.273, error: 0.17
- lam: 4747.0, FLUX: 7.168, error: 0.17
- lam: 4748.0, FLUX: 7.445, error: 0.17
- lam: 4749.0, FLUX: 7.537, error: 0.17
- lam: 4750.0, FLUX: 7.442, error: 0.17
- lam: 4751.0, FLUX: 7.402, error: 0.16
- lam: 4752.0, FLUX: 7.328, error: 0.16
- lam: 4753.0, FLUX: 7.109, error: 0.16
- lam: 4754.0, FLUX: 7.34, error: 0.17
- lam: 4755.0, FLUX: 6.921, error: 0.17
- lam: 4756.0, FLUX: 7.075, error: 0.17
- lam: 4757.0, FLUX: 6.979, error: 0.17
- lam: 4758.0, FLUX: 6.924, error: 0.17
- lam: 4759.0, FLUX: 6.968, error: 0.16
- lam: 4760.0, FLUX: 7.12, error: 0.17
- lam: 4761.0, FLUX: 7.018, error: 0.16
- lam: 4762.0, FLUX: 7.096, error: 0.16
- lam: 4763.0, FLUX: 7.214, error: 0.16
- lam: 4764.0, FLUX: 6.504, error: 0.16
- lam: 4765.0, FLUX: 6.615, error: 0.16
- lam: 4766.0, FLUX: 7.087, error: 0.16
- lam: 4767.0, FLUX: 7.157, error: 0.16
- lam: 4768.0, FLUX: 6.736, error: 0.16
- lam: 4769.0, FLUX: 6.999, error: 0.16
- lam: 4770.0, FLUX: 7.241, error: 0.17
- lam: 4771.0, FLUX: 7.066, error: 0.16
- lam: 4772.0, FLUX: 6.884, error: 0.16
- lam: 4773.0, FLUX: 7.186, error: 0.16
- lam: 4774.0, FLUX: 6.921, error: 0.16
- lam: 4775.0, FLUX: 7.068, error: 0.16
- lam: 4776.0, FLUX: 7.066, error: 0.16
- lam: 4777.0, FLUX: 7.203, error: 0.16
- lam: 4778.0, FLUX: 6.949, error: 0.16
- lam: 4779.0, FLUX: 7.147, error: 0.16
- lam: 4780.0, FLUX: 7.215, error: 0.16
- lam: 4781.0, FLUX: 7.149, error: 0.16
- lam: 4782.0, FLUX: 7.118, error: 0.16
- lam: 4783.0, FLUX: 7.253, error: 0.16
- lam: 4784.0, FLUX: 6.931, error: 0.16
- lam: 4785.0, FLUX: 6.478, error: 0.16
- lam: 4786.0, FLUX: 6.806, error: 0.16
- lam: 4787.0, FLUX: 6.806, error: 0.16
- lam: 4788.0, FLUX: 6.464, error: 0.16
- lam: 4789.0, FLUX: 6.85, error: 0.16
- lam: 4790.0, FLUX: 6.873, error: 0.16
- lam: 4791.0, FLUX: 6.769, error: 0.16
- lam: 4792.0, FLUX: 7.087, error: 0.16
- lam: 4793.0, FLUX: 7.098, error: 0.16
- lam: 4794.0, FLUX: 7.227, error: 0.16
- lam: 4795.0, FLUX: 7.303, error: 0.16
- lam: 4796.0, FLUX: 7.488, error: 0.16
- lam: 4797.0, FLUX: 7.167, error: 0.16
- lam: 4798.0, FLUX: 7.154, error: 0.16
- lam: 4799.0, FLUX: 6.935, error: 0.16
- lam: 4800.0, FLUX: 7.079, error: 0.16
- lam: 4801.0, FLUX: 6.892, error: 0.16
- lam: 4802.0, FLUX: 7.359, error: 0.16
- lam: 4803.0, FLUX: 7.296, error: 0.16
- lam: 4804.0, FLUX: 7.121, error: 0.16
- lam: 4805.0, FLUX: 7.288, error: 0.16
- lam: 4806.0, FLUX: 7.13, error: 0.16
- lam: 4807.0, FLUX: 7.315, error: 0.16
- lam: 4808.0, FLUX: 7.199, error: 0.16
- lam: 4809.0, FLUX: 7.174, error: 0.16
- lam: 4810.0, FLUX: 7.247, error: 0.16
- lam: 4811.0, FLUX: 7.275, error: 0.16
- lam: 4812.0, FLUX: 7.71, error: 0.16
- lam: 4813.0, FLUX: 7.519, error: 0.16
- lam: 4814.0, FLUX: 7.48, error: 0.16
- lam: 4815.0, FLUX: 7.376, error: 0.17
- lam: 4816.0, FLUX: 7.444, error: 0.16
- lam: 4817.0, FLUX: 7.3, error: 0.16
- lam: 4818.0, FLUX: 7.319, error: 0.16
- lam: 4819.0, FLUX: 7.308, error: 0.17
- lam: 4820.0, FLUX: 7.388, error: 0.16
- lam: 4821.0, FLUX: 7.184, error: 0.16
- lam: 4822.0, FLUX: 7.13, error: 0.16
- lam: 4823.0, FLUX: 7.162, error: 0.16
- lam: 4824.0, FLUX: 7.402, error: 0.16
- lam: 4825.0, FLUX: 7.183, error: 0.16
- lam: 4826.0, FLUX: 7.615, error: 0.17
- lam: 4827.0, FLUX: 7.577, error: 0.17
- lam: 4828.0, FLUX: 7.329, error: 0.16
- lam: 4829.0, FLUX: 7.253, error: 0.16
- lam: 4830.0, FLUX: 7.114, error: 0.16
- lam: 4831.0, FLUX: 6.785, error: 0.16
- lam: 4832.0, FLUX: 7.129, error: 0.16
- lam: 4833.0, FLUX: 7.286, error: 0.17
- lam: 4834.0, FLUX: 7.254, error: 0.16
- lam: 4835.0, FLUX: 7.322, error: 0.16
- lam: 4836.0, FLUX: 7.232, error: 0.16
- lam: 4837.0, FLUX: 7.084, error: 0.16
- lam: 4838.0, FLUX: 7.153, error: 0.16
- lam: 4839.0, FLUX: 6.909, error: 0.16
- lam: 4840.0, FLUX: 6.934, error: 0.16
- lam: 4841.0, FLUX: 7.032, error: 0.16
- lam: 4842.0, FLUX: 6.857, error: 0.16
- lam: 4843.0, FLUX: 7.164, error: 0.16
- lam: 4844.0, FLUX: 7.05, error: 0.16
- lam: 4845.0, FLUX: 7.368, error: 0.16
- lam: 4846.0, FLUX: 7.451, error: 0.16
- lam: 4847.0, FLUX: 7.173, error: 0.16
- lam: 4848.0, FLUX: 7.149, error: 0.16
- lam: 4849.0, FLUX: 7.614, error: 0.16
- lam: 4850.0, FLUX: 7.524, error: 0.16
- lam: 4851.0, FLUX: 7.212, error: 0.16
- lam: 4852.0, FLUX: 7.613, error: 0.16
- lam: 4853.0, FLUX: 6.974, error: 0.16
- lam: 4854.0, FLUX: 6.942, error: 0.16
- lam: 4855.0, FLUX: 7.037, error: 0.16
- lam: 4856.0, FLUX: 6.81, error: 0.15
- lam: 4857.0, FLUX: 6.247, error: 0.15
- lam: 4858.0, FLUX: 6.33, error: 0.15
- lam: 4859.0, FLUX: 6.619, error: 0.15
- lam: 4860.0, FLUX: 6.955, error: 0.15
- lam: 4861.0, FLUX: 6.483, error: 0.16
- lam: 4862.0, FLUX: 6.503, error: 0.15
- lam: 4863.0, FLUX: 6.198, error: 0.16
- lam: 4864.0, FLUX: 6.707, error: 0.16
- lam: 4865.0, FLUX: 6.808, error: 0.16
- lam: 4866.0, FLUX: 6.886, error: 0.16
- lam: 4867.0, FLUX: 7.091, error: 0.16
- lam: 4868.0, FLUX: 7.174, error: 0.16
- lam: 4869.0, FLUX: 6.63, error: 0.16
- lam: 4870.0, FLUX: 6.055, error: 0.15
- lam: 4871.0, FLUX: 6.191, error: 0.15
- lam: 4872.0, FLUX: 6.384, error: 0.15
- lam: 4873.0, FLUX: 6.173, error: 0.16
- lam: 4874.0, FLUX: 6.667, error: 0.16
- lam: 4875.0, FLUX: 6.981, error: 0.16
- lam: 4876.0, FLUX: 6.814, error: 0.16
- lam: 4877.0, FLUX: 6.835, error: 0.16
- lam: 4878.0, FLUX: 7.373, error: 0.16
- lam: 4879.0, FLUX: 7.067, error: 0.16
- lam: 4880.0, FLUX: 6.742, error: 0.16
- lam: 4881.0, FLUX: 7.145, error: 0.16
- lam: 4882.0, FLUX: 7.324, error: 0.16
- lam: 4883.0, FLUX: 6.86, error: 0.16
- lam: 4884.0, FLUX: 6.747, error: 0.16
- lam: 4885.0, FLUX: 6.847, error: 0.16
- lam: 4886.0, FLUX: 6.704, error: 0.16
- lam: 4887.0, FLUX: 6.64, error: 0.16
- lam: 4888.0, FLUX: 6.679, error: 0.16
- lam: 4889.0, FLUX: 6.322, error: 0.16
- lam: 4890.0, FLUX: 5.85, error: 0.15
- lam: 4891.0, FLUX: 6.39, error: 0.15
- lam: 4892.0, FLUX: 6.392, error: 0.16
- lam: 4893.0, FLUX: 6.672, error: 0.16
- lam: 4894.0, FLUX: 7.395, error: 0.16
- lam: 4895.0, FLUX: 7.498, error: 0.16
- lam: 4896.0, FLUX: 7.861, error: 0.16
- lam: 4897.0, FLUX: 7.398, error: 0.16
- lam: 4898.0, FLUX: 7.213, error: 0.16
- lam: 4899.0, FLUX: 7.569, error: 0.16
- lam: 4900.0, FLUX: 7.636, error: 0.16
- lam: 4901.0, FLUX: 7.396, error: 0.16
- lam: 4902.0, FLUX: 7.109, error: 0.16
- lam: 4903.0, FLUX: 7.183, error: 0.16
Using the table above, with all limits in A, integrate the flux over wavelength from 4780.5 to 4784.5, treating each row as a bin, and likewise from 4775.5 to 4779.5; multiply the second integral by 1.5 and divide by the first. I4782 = 1.50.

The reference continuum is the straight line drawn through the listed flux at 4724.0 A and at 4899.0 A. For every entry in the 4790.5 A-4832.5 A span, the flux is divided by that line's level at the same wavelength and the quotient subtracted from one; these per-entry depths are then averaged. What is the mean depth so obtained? 0.030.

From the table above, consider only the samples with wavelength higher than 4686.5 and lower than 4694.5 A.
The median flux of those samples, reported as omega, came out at 7.06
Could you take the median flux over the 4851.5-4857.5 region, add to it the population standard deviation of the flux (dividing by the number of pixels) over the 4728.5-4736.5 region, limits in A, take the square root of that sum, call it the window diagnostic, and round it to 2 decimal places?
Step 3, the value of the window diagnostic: 2.67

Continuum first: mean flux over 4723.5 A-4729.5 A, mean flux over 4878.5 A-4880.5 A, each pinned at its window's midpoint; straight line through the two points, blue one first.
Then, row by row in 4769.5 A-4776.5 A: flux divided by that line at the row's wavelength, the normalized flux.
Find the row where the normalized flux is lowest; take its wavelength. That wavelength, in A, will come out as 4772.0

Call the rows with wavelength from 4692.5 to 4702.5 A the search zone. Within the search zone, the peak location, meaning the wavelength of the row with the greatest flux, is 4695.0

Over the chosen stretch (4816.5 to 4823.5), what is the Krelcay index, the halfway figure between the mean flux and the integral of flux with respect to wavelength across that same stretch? 29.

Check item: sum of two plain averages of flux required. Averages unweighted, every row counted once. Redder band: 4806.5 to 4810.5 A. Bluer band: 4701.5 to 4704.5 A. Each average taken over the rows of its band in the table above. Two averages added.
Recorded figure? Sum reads 13.9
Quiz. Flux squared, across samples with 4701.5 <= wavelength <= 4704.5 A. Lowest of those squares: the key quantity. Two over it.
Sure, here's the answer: 0.047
